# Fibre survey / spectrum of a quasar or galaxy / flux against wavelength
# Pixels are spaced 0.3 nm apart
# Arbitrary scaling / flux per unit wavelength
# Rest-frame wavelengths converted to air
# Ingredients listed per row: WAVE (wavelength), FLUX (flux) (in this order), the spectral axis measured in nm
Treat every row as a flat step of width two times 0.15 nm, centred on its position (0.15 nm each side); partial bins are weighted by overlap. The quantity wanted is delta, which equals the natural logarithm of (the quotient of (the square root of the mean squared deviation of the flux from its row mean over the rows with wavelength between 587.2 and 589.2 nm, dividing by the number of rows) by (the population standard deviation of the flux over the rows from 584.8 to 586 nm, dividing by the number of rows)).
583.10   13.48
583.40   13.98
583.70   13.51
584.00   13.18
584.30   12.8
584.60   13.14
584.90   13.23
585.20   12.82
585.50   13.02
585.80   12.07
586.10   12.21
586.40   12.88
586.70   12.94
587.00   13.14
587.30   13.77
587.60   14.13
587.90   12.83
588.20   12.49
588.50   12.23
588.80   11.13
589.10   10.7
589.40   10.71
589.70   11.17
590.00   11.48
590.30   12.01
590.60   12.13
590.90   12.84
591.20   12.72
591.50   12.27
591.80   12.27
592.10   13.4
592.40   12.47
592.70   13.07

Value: 1.0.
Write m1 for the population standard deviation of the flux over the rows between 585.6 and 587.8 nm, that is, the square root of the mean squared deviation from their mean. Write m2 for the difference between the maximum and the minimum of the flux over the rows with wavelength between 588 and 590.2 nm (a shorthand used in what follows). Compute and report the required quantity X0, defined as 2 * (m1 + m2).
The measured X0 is 5.0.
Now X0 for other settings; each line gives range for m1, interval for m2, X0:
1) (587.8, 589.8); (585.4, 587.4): 5.0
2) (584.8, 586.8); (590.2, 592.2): 3.6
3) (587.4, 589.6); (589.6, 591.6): 5.7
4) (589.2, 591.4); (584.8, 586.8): 3.8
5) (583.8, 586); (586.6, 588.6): 4.5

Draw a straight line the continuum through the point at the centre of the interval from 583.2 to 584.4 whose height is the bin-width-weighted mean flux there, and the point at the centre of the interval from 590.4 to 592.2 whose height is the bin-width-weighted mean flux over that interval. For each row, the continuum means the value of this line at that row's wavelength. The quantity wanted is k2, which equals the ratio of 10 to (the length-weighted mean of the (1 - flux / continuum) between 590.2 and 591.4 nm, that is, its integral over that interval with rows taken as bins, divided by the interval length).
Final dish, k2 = 683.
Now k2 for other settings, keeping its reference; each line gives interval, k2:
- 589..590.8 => 98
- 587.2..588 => -204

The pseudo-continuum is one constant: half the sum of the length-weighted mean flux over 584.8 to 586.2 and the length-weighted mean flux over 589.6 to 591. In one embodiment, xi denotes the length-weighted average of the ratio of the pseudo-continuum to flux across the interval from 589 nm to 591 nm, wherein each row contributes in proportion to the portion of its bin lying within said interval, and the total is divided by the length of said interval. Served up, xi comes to 1.07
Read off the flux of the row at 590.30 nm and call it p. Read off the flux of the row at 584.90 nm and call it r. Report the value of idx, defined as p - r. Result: -1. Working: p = 12.01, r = 13.23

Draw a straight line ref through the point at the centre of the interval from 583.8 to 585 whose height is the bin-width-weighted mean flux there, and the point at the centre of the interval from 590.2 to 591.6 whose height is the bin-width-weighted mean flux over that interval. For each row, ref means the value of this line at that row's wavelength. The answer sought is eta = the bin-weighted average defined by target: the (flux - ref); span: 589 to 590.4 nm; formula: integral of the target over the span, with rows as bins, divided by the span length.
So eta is -1.3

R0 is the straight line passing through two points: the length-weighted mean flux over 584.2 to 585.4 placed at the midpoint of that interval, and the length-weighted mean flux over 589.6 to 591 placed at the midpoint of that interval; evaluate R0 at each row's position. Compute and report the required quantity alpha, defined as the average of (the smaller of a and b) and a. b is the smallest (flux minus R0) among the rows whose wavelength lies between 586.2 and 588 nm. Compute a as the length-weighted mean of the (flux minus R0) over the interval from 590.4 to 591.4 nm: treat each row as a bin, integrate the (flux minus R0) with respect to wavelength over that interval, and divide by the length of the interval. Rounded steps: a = 0.72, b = 0.2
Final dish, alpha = 0.45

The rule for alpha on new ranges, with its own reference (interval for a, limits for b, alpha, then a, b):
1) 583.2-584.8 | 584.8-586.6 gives -0.29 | 0.16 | -0.7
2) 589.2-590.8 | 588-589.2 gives -0.96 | -0.46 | -1.5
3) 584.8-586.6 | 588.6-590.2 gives -0.79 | -0.13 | -1.5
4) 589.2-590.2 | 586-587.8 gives -0.90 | -0.90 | -0.5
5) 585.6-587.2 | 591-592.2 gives 0.00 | 0.00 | 0.6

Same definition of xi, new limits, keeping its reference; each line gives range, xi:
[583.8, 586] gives 0.95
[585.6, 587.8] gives 0.95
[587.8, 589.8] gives 1.07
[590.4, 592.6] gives 0.98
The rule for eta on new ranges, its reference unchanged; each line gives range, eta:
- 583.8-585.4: 0.0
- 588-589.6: -1.1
